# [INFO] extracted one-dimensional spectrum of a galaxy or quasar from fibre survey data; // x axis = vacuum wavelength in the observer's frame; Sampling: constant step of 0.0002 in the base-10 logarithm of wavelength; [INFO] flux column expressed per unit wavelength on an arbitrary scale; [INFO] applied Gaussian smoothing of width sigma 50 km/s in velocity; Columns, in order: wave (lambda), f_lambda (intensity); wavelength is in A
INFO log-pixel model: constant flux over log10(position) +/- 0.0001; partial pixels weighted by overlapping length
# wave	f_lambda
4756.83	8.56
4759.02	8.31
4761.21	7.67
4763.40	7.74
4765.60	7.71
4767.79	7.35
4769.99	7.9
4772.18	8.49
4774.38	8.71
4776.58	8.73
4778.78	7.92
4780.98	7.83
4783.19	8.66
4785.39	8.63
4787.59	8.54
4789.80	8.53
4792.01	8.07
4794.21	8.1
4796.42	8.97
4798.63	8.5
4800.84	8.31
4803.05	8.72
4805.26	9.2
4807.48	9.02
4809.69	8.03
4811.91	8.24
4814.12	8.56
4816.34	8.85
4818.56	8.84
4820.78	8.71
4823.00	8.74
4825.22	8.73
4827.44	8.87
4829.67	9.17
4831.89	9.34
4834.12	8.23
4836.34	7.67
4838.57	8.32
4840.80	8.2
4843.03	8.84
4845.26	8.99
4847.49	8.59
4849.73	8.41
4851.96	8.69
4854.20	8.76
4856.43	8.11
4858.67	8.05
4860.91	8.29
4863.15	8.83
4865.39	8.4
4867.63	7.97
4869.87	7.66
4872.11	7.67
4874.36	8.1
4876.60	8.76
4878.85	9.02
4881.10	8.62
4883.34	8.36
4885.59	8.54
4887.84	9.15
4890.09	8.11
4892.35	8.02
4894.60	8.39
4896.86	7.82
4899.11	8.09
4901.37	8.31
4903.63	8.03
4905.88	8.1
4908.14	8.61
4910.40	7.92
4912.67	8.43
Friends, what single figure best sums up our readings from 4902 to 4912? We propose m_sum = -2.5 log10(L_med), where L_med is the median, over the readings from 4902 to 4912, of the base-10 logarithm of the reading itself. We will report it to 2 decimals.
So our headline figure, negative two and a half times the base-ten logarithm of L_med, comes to 0.11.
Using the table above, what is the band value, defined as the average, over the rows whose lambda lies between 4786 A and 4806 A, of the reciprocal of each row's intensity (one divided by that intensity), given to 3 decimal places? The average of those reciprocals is 0.117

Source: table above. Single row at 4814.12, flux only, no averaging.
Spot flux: 8.56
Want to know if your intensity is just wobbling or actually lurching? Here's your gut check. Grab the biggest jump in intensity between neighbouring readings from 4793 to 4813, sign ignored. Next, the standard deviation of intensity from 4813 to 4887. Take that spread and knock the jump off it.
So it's -0.57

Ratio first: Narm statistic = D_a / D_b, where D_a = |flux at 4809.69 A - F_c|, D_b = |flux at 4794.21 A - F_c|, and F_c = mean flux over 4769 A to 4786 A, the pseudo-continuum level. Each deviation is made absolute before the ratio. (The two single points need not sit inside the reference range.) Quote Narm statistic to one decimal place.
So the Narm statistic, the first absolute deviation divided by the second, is 1.3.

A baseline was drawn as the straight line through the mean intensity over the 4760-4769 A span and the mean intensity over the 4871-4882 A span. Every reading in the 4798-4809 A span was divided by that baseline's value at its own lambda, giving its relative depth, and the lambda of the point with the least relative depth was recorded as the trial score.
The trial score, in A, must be 4800.84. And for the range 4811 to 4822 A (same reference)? 4811.91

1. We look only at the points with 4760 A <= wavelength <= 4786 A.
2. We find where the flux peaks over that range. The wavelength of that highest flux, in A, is 4776.58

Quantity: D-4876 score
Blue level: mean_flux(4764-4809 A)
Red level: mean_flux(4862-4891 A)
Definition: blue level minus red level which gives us 0.0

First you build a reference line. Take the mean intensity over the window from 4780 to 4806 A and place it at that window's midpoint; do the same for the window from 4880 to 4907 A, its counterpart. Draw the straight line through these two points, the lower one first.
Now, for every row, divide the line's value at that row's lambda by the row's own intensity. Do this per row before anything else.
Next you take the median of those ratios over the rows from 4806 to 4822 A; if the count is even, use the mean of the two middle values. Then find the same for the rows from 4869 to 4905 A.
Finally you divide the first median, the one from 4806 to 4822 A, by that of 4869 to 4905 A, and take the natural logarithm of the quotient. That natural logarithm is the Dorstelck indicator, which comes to -0.041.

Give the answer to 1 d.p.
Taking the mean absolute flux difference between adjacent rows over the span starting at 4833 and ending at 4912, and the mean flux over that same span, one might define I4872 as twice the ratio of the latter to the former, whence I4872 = 44.9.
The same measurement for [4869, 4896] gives 42.7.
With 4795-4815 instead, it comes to 42.4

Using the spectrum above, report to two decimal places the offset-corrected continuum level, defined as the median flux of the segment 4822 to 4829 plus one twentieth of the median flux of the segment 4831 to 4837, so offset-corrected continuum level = 9.15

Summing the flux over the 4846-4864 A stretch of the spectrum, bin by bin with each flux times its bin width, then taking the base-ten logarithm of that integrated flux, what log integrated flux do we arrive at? 2.18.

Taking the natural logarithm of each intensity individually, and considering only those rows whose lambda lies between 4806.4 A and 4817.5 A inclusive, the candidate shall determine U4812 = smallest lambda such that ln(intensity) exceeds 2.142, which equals 4807.48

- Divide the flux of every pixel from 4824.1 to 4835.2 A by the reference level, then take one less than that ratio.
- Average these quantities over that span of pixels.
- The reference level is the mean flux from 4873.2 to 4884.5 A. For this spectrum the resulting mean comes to 0.03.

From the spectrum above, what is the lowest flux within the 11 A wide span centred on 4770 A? 7.35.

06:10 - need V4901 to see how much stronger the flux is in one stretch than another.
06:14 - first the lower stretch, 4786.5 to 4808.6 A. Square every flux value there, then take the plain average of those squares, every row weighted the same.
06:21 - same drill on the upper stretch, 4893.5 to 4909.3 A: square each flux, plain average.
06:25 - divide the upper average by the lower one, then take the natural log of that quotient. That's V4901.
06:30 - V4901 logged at -0.10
